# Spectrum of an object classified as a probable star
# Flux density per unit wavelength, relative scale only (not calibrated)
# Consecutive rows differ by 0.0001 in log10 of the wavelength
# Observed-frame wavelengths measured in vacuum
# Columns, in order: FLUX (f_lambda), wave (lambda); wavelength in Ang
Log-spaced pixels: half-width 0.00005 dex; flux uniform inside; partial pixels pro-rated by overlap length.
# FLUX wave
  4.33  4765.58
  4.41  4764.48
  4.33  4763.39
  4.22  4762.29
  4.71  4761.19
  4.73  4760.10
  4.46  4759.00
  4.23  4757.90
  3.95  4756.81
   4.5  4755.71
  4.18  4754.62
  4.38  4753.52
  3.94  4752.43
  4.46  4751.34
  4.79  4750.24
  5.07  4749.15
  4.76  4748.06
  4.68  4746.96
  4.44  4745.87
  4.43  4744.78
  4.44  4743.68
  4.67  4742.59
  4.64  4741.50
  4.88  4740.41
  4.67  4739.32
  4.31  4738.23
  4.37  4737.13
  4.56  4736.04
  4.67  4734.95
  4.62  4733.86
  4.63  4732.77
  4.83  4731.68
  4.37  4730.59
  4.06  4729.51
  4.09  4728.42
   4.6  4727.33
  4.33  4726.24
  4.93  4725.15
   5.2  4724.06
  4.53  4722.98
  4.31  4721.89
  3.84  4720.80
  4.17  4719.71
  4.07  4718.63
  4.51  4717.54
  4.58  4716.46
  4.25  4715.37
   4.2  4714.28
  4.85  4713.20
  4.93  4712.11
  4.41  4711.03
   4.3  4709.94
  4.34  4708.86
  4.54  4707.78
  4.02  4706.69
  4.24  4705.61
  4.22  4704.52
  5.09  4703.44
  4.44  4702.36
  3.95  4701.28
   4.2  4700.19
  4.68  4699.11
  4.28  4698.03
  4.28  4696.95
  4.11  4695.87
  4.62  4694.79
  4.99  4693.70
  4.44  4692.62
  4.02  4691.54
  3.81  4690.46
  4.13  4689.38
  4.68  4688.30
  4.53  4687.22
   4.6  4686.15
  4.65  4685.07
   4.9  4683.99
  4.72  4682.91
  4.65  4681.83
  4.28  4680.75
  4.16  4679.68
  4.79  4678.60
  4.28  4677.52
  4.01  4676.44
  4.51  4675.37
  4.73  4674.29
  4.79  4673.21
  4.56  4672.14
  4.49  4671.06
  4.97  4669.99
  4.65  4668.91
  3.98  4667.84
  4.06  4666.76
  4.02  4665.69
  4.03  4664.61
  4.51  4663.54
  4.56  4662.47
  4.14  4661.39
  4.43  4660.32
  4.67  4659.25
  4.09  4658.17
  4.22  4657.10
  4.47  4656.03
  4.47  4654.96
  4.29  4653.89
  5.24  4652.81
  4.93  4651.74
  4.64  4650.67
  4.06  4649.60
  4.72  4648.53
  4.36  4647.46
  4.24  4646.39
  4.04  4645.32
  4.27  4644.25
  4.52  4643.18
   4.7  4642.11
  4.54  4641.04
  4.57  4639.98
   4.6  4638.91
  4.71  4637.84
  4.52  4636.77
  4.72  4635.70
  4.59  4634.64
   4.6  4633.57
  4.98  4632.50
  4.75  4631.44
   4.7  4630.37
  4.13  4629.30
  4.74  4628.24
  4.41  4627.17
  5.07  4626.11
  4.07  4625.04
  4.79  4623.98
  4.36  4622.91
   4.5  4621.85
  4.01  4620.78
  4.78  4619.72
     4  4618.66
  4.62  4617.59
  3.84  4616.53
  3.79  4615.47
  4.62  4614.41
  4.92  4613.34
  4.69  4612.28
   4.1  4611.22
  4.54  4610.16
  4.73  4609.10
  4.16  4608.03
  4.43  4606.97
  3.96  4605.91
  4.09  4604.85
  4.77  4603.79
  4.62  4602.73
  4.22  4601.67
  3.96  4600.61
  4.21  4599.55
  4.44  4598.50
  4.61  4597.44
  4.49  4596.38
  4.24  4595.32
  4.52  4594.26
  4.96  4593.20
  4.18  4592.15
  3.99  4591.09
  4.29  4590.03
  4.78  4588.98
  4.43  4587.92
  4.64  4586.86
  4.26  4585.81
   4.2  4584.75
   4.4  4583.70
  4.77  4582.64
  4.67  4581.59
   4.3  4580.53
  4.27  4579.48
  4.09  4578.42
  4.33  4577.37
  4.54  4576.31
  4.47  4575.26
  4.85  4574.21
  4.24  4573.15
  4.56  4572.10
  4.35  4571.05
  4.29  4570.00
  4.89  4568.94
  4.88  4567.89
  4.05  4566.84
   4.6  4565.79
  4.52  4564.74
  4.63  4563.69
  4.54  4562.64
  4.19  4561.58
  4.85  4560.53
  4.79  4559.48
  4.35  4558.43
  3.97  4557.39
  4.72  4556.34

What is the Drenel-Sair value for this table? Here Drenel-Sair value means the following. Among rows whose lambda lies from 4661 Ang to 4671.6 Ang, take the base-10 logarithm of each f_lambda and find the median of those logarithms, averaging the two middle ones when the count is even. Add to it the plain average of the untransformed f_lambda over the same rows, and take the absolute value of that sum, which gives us 4.98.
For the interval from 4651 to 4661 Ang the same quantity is 5.18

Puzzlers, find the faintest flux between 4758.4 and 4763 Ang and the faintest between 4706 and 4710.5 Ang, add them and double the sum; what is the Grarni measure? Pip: 16.5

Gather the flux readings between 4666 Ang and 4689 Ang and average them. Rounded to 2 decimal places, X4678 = 4.52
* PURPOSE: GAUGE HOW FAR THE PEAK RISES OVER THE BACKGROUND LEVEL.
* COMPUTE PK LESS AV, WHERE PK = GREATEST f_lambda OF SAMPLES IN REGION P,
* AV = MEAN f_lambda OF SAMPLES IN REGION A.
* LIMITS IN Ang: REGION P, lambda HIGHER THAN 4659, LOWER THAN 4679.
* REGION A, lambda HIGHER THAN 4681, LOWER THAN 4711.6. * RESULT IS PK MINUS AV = 0.55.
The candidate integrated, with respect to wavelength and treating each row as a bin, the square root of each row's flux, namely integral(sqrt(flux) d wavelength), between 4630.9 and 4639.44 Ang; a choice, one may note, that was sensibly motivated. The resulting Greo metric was 18.5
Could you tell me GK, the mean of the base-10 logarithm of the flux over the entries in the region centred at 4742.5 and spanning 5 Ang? 0.664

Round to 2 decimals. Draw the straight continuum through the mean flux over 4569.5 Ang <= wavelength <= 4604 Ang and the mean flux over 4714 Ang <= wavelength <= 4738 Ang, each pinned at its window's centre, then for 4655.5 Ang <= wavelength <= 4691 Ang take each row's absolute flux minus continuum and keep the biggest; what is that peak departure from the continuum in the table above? 0.63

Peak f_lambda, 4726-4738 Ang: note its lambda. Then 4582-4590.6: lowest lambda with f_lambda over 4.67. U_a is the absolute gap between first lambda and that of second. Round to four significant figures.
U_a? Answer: 149.0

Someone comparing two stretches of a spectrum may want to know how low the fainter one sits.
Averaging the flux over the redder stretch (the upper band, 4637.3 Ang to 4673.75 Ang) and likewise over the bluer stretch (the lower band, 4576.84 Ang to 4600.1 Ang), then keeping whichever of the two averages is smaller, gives 4.41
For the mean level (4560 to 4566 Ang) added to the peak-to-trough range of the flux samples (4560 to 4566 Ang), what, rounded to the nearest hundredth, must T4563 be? 5.21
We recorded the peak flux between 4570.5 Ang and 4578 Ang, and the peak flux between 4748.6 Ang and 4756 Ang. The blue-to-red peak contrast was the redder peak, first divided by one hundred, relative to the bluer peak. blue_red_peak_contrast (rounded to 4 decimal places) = 0.0105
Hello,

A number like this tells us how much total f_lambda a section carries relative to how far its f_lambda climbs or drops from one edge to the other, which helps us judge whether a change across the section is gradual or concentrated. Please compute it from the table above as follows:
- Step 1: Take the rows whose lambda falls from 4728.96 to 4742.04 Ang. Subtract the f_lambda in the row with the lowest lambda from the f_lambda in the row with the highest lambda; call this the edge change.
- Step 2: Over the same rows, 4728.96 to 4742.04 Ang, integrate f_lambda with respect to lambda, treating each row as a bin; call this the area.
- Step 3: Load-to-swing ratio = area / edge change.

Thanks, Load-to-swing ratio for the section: 103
